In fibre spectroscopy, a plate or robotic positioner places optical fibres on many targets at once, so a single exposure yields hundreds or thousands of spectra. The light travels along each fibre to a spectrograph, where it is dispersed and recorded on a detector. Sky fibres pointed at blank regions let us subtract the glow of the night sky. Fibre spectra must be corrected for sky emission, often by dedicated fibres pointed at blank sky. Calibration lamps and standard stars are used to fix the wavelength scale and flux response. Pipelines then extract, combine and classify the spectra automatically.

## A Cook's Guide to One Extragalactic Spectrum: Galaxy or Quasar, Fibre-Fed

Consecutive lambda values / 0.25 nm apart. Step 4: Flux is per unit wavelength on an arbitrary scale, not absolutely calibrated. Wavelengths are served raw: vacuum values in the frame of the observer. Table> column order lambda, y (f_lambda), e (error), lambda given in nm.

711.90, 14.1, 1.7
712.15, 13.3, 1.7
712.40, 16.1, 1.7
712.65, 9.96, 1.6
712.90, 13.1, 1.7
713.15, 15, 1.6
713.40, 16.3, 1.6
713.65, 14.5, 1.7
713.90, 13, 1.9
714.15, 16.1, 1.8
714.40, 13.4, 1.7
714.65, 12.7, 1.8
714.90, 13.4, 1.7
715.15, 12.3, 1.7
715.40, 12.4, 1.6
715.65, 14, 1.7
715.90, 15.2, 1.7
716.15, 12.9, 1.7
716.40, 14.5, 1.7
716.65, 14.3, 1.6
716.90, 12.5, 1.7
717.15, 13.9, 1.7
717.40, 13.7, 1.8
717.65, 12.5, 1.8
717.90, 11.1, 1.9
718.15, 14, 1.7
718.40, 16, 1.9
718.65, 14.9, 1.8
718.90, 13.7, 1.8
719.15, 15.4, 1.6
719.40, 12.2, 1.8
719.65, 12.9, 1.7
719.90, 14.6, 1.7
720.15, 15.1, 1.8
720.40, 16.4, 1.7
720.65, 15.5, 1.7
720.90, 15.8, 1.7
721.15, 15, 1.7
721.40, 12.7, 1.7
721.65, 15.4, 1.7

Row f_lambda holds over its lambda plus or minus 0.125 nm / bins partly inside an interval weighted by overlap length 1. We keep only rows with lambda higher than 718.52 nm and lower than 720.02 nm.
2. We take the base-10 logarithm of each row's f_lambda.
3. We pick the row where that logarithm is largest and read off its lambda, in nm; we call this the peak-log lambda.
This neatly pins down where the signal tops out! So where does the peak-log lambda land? 719.15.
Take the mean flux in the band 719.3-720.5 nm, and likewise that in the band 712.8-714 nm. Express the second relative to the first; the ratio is 1.01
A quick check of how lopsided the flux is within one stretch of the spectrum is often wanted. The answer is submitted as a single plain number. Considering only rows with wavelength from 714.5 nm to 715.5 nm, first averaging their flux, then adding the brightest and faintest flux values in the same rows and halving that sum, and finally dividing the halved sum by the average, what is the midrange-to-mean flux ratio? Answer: 1.01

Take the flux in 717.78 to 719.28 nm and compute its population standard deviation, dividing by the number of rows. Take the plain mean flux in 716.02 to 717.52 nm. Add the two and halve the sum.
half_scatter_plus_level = 7.61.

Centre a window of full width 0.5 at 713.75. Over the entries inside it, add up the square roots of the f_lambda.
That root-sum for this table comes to 7.4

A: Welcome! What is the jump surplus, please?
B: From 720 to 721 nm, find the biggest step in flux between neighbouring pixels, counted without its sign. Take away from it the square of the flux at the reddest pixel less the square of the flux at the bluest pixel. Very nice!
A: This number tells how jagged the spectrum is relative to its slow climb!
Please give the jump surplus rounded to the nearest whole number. -20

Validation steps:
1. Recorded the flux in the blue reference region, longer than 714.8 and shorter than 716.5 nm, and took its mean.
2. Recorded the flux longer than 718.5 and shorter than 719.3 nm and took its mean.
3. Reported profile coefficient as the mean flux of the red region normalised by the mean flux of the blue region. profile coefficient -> 1.08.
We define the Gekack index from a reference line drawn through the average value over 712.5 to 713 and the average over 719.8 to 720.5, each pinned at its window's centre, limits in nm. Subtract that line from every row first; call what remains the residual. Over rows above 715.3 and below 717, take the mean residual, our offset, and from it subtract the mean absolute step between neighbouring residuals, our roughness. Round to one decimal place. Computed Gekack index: -1.1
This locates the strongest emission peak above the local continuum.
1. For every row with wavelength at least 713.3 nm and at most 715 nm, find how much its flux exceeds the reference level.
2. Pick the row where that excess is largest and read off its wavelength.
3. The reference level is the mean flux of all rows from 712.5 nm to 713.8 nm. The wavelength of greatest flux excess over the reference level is 713.40 nm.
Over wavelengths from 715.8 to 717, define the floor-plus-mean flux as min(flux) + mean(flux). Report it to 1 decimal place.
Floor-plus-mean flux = 26.4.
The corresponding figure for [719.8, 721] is 30.1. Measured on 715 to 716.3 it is 25.7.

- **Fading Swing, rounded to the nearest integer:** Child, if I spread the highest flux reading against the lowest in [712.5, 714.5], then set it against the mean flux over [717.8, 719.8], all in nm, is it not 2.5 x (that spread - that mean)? -19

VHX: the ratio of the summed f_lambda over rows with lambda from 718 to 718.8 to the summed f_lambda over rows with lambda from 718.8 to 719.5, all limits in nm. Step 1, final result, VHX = 1.09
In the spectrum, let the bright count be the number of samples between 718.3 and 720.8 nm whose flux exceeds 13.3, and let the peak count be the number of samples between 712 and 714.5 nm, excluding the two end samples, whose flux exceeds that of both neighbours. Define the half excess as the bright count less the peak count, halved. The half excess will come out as 2.5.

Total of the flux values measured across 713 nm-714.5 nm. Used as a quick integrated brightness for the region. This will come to 88.3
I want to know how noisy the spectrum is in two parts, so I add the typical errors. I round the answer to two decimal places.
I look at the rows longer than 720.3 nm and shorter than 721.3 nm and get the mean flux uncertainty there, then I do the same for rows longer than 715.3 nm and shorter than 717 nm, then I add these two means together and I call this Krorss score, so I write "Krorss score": 3.37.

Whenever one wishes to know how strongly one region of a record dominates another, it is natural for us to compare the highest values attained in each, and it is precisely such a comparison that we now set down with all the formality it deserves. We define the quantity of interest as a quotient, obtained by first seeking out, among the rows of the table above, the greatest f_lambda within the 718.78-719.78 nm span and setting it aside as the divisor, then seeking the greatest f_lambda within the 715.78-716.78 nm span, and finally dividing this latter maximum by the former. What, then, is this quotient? 0.99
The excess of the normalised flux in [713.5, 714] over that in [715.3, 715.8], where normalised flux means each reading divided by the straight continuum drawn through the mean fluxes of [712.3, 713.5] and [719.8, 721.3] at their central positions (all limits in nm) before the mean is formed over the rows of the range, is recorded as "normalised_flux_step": 0.06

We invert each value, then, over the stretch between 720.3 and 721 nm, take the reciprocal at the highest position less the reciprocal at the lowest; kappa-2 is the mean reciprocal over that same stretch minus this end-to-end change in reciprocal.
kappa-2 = 0.061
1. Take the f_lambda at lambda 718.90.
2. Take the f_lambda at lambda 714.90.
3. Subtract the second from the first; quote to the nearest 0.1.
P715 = 0.3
